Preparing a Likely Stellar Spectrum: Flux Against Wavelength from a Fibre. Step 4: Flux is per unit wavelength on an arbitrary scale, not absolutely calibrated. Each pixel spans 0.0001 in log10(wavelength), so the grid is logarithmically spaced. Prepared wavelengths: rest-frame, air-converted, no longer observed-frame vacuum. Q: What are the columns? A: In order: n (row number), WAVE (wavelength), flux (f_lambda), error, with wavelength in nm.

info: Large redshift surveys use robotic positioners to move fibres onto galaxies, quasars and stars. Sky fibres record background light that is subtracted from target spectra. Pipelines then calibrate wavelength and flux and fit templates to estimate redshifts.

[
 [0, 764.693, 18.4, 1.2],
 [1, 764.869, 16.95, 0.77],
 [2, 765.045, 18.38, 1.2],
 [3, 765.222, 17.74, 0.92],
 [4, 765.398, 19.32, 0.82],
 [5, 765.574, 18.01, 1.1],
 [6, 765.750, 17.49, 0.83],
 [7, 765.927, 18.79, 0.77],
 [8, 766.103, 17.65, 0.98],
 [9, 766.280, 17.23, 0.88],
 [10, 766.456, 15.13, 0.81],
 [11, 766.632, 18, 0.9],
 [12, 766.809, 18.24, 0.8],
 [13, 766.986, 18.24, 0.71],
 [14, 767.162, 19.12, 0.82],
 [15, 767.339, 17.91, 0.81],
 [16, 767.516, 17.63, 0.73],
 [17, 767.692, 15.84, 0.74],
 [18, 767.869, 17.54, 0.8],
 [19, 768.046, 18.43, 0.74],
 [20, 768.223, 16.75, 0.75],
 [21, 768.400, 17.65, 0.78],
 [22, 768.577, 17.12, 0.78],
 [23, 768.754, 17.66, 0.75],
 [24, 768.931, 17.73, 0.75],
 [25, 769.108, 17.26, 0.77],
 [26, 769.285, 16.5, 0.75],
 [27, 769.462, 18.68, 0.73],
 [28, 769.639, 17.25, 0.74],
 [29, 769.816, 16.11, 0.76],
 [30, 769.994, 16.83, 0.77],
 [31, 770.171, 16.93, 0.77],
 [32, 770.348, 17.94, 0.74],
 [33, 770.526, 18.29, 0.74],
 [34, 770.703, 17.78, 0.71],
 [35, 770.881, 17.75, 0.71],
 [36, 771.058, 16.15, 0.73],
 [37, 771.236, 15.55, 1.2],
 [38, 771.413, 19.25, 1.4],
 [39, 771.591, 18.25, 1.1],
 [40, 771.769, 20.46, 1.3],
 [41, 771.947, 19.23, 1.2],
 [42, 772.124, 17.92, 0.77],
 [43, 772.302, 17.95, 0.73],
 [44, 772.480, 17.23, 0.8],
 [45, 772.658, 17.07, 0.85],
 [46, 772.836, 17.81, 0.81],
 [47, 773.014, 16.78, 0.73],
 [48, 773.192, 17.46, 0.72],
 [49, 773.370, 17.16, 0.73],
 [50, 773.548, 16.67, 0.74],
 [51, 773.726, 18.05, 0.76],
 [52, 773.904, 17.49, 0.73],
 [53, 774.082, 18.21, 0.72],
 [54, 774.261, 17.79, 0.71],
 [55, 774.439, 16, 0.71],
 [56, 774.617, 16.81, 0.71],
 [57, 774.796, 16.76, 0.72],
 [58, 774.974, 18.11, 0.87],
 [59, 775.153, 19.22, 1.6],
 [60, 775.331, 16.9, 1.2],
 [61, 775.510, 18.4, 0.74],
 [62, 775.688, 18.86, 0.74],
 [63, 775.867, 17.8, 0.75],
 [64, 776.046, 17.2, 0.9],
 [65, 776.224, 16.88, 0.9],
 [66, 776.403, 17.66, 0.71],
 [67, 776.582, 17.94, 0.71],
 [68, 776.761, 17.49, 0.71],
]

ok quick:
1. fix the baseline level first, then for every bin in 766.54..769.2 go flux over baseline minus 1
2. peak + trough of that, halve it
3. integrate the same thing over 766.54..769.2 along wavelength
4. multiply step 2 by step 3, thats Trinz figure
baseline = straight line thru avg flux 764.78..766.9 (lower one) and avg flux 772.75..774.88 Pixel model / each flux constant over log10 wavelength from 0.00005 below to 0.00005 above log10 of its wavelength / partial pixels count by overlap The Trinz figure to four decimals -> -0.0001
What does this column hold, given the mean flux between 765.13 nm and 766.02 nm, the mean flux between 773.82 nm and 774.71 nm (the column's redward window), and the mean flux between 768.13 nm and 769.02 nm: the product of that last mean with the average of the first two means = 309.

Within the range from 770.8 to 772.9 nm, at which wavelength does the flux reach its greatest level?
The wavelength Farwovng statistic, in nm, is 771.769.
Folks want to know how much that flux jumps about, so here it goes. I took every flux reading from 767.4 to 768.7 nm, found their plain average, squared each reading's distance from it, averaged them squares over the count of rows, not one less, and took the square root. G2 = 0.76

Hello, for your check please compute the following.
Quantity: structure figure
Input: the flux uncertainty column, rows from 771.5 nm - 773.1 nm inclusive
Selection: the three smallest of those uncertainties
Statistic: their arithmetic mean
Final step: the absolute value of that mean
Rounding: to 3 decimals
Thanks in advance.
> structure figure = 0.743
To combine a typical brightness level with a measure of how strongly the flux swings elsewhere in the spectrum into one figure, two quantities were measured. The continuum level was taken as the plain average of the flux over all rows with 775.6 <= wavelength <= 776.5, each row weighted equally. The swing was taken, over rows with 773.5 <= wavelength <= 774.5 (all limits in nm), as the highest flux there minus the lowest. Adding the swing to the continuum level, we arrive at 19.9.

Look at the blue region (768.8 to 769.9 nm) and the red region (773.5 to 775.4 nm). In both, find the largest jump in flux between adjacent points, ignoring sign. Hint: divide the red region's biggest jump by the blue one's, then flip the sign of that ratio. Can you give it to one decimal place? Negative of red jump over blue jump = -1.1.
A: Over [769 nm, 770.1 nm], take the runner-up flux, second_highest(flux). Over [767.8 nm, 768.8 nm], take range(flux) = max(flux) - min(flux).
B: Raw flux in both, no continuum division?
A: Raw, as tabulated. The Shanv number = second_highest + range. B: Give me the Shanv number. 18.9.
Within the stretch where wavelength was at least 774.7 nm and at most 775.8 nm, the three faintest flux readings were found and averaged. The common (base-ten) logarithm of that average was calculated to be 1.24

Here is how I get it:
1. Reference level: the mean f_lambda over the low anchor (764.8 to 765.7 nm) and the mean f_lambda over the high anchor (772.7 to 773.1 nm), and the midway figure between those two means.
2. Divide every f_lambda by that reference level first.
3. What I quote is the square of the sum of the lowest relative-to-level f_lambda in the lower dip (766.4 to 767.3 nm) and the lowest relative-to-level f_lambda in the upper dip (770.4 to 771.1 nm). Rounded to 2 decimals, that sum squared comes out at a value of 3.13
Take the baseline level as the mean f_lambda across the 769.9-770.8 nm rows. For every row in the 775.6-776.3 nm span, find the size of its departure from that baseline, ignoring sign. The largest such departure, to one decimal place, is 1.3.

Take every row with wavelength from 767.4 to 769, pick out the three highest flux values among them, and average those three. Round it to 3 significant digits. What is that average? 17.9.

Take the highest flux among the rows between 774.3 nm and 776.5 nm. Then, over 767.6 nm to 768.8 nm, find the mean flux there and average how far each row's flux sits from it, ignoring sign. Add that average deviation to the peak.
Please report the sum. 19.8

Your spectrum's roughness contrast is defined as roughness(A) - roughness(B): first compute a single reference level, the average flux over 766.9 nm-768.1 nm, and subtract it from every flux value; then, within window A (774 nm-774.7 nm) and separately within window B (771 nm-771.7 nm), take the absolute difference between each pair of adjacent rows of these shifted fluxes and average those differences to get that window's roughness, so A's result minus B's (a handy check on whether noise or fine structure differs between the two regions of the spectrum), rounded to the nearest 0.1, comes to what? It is -0.8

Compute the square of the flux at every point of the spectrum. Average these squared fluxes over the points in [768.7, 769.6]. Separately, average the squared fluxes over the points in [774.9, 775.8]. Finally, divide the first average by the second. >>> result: 0.92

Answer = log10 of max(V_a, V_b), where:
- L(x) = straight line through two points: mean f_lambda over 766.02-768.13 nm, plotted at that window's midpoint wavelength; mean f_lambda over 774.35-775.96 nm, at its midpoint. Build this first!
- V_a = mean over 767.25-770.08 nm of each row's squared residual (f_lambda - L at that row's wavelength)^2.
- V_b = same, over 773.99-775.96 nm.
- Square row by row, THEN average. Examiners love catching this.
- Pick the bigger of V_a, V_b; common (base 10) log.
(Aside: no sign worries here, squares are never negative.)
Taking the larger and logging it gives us -0.05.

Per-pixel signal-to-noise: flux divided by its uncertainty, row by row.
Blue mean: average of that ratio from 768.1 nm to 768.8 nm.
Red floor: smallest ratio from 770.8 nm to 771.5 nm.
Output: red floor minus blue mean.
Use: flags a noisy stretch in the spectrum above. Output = -9.7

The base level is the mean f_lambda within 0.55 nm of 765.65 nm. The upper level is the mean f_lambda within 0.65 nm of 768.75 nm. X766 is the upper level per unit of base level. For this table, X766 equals 0.95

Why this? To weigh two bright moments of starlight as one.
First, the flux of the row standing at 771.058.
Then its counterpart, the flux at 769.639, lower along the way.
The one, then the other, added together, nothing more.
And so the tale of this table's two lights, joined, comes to 33.4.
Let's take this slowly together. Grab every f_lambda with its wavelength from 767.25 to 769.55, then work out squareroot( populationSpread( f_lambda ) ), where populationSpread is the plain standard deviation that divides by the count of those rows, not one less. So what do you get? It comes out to 0.86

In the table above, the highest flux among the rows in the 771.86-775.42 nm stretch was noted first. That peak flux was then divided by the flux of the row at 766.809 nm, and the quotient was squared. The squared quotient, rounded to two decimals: 1.11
